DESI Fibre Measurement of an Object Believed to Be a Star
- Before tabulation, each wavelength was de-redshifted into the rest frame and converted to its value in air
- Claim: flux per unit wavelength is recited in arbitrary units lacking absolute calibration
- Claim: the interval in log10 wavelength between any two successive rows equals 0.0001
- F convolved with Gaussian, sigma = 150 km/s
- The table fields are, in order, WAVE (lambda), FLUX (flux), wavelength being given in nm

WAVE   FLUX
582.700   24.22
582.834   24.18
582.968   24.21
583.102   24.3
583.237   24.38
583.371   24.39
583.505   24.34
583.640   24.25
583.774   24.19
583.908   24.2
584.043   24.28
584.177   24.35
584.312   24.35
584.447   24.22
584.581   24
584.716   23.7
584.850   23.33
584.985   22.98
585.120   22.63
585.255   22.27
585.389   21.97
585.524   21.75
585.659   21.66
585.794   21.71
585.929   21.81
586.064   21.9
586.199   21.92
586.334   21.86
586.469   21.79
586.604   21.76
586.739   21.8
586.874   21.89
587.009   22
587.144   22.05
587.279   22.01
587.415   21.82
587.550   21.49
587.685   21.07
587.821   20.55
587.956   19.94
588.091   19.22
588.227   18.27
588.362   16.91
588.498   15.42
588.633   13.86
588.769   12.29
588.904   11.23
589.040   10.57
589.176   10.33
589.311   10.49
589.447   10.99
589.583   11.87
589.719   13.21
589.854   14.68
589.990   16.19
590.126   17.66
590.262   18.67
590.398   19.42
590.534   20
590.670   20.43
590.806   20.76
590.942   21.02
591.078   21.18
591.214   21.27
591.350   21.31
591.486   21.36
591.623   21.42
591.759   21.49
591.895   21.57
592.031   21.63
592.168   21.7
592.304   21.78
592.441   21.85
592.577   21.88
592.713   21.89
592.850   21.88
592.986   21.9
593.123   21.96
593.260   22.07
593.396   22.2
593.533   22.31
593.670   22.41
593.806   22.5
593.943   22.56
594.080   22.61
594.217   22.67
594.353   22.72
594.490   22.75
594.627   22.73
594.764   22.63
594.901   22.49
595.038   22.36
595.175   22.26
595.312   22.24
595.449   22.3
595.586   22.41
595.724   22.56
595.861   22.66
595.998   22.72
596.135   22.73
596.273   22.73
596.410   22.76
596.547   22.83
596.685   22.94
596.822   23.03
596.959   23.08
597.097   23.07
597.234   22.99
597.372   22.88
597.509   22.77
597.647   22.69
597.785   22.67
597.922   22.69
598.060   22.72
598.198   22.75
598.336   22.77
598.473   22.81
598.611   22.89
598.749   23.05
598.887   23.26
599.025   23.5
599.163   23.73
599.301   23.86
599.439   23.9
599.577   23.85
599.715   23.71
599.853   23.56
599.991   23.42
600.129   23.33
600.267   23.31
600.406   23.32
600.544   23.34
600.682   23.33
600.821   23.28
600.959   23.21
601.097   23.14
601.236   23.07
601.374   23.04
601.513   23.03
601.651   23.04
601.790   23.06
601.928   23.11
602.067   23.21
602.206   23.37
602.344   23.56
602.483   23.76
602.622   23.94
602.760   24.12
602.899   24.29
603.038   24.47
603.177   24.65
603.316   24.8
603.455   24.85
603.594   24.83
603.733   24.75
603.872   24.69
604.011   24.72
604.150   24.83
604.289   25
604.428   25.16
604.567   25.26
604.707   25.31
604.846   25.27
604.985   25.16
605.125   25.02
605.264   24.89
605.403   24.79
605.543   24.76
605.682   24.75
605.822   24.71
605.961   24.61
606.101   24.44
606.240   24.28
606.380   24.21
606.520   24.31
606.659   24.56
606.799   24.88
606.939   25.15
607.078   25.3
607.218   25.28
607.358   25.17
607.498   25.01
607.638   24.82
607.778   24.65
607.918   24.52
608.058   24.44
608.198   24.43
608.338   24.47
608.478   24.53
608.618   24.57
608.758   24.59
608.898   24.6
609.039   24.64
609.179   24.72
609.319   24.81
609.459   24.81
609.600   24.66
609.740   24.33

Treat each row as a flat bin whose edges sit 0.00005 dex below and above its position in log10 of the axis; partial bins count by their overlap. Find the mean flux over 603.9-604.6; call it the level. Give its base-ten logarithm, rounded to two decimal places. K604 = 1.40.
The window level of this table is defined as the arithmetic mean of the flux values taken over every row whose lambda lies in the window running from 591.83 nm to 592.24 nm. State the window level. 21.6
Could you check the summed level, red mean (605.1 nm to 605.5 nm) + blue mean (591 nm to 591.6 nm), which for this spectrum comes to 46.2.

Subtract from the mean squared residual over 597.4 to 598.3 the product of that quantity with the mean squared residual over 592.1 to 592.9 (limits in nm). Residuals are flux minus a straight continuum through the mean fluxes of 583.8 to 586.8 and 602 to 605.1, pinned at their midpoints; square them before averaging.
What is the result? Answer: -3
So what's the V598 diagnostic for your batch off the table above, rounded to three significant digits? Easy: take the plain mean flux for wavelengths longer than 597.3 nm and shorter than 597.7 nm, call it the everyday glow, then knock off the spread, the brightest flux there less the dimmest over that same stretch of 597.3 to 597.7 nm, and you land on 22.6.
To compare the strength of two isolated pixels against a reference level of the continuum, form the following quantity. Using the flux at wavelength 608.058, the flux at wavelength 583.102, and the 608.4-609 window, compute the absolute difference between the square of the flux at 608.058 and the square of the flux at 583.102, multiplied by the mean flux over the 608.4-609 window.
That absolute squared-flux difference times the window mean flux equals 168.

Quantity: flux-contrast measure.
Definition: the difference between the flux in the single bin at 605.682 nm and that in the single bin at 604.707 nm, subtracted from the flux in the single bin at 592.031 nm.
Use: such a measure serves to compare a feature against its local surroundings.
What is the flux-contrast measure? 22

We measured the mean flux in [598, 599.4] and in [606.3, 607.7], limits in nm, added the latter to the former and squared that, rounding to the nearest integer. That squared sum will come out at 2304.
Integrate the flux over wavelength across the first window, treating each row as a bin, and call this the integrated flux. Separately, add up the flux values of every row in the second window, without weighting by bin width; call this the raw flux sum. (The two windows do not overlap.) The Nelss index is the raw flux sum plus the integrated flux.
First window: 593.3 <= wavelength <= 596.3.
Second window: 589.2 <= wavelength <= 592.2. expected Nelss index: 476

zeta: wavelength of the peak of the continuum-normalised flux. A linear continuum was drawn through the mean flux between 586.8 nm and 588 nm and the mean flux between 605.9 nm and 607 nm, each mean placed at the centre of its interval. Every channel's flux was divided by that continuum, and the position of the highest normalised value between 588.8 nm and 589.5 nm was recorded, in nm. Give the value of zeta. 588.904 nm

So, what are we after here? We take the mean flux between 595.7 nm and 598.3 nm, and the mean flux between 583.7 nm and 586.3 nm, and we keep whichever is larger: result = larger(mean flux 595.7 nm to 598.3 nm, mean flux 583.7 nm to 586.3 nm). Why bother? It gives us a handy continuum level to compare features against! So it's 23.0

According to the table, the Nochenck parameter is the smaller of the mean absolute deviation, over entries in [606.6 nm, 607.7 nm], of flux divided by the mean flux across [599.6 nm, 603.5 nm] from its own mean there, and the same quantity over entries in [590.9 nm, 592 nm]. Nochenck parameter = 0.0056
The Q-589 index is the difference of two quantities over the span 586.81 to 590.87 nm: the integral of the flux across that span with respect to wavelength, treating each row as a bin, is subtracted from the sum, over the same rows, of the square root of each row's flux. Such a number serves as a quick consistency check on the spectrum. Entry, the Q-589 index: 54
